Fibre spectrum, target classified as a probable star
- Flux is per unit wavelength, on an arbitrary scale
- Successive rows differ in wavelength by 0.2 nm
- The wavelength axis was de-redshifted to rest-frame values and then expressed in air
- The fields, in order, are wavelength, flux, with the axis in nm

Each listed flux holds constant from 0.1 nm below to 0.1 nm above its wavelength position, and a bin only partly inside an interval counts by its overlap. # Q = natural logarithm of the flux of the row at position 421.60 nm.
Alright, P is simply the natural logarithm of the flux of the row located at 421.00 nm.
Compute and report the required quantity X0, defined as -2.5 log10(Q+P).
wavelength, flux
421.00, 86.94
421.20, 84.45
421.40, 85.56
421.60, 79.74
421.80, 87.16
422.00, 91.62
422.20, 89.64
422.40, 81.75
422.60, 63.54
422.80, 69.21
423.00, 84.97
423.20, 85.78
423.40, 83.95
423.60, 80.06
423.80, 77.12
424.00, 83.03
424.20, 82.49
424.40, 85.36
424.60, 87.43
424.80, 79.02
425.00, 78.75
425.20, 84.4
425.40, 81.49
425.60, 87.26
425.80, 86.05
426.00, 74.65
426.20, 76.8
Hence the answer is -2.37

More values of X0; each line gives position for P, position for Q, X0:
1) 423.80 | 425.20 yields -2.36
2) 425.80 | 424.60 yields -2.38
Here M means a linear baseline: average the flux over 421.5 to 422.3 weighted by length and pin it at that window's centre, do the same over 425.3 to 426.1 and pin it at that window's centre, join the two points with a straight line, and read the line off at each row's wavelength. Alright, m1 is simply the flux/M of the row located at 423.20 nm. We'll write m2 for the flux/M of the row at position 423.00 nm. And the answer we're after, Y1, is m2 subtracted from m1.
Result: 0.01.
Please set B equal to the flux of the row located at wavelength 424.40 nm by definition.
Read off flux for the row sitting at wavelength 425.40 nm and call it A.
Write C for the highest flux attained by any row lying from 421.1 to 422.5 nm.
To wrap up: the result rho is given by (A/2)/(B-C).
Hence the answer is -7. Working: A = 81.49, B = 85.36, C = 91.62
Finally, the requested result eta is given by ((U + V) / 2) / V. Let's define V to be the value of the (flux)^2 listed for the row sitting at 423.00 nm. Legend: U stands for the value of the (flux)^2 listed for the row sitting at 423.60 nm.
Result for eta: 0.94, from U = 6410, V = 7220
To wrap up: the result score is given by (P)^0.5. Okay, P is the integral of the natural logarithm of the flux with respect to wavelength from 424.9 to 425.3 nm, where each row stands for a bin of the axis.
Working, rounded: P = 1.8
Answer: 1.3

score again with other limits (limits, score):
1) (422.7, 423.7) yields 2.1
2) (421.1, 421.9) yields 1.9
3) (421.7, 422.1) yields 1.3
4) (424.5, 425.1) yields 1.6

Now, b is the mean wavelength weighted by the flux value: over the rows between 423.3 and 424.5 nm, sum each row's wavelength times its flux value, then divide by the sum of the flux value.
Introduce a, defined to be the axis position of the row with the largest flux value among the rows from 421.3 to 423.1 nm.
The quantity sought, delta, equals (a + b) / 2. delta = 422.95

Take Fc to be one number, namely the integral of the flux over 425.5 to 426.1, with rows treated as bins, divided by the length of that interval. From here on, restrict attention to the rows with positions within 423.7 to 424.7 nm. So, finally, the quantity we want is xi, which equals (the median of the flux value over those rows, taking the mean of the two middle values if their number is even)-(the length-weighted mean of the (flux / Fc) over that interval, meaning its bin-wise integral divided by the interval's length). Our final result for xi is 82.0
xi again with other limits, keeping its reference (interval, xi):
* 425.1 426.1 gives 83.4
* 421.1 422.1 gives 84.5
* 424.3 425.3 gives 83.4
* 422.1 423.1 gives 80.8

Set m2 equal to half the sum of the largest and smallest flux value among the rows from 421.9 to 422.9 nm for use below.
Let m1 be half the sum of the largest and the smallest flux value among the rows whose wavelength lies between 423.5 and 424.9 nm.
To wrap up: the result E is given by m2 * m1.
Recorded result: 6383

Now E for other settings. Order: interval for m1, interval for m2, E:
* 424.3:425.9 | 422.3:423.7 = 6203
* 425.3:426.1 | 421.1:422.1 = 6936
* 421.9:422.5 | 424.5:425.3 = 7203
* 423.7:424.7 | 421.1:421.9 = 6866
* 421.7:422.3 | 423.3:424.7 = 7355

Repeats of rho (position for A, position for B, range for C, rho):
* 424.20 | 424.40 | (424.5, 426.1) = -20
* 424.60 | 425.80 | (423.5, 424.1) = 14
